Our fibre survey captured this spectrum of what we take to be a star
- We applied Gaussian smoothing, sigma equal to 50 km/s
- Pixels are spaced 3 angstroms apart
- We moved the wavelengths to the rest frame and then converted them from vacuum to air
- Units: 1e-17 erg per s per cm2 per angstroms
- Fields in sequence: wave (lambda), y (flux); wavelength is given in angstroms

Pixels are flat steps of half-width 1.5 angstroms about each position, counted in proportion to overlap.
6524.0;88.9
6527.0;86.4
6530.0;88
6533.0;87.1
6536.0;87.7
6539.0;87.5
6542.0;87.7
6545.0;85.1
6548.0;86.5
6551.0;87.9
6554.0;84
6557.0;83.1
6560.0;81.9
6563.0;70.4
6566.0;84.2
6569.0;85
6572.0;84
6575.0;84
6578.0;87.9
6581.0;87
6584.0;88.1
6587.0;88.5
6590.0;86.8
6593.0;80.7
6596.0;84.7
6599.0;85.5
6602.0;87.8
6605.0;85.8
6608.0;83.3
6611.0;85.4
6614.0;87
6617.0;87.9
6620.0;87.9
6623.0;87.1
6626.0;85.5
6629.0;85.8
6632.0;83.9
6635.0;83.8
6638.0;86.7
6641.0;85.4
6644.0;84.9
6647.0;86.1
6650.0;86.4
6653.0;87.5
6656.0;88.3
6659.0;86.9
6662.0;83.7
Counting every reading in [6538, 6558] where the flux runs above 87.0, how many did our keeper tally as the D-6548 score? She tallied 3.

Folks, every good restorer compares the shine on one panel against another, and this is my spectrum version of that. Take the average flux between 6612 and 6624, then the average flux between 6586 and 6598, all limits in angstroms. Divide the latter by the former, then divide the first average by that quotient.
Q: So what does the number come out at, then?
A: 89.8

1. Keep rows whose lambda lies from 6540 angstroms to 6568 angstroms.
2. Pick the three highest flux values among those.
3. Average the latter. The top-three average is 87.4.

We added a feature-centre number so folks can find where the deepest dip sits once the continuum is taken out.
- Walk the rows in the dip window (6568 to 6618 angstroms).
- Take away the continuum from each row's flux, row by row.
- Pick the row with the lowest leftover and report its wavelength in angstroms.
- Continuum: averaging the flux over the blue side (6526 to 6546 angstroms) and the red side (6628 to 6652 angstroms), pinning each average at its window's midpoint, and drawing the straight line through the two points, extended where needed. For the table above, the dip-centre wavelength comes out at 6593.0 angstroms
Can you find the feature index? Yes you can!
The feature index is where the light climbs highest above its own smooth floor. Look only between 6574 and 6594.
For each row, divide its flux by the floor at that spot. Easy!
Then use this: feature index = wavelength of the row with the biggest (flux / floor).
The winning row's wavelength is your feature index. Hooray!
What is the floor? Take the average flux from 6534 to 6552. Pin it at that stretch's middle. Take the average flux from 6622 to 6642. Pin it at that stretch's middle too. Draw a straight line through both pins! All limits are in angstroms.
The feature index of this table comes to 6587.0 angstroms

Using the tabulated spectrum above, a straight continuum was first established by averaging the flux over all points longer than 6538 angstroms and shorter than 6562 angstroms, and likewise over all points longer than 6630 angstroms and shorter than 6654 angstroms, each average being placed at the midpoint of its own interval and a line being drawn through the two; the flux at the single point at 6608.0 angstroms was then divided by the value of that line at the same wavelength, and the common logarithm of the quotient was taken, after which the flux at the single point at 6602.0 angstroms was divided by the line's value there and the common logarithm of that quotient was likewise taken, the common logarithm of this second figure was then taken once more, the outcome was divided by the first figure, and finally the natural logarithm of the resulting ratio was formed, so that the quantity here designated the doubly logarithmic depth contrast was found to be 5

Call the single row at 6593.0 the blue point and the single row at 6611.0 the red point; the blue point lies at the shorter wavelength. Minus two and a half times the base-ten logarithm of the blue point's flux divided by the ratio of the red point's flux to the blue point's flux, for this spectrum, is -4.71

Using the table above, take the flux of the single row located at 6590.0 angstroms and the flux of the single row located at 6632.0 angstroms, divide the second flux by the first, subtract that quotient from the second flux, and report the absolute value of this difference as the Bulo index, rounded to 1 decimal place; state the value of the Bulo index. 82.9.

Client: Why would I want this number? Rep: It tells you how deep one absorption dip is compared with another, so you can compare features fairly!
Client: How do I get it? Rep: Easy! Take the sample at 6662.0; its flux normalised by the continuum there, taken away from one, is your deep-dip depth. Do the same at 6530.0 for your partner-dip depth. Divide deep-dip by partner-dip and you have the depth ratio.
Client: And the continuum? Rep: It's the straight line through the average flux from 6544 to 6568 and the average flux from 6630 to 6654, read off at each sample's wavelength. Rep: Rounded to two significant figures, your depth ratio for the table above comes -0.40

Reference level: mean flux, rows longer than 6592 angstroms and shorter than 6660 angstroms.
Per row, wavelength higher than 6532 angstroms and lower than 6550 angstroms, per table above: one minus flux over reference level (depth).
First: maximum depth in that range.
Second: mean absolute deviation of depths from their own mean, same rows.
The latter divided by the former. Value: 1.0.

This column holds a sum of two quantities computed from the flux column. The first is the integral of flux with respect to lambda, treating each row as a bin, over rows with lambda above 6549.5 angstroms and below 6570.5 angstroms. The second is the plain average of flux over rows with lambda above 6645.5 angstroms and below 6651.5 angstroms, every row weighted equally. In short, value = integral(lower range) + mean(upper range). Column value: 1816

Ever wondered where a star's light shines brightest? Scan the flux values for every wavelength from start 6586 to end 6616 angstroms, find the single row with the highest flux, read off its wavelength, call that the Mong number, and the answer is 6587.0 angstroms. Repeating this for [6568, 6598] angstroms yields 6587.0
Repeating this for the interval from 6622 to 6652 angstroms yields 6623.0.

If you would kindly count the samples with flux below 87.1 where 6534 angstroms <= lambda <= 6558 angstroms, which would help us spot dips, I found 4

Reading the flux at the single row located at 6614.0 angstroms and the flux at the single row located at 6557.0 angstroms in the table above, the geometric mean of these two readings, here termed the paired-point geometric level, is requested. 85.0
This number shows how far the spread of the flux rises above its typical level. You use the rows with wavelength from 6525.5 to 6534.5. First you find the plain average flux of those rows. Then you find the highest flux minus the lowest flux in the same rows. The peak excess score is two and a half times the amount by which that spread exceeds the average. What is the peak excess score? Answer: -214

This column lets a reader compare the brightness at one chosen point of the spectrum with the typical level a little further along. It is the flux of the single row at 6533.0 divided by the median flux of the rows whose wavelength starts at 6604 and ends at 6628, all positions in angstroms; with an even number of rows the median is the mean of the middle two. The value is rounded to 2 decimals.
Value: 1.01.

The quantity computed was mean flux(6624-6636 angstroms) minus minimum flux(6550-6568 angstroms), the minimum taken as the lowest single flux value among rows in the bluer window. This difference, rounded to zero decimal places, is 14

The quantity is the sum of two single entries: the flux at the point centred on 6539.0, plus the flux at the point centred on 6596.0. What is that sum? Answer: 172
